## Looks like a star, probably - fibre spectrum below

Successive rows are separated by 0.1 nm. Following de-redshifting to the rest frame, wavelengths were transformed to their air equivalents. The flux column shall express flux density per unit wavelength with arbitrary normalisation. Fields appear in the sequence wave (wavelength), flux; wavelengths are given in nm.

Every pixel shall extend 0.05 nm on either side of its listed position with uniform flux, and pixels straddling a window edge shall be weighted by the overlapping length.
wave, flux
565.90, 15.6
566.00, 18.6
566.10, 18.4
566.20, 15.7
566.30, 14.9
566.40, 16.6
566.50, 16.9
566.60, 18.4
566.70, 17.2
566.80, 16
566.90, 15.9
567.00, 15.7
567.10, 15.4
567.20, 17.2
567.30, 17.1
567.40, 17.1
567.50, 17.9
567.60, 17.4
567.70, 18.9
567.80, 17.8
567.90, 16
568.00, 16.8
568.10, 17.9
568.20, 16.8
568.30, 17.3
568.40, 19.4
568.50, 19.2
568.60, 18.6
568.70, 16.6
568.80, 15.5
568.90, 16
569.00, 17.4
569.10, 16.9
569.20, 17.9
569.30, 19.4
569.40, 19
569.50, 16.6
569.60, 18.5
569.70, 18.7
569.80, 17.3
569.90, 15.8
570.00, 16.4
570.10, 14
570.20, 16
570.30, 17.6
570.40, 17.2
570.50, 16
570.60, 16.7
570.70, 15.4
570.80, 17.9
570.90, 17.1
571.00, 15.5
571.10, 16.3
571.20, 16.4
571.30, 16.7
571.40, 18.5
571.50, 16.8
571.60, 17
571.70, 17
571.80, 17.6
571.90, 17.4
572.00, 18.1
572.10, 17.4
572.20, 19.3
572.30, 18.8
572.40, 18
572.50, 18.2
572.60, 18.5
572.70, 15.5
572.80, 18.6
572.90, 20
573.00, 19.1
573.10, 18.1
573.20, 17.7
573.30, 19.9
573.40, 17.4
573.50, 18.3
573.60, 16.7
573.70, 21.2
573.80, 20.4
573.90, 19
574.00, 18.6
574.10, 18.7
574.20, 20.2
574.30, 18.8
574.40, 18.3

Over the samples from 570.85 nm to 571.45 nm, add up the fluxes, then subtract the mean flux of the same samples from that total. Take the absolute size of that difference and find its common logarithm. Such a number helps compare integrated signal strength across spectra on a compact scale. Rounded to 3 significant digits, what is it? 1.92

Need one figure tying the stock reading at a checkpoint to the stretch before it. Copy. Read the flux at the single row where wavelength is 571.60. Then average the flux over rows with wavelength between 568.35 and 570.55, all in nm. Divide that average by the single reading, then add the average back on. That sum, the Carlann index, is 18.3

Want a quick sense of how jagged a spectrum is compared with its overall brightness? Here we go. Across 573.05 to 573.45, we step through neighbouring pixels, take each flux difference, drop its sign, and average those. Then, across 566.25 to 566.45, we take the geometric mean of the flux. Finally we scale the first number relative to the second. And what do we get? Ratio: 0.11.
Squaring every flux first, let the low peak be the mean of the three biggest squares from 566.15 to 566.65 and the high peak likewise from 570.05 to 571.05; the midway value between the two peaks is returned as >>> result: 304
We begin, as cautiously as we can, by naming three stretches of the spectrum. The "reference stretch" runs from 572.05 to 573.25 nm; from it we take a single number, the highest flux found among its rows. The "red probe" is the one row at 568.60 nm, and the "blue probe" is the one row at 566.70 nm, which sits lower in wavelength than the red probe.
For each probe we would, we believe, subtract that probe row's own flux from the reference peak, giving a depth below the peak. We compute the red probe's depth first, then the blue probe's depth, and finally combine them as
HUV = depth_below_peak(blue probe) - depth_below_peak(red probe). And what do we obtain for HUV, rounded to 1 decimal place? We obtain 1.4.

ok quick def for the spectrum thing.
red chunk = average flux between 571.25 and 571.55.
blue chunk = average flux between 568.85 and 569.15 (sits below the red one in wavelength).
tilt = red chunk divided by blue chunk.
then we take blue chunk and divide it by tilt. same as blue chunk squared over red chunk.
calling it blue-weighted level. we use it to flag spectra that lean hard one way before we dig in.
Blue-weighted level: 16.2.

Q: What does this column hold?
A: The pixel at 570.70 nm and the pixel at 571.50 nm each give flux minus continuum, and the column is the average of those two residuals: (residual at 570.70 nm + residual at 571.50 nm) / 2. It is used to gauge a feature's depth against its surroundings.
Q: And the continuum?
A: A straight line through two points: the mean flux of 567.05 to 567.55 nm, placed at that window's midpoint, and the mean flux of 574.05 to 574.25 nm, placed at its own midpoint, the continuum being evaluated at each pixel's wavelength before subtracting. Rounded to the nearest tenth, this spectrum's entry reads -2.2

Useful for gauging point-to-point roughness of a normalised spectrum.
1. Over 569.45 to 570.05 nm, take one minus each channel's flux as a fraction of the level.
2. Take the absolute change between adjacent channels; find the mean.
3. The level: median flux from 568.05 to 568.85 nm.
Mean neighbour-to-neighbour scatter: 0.06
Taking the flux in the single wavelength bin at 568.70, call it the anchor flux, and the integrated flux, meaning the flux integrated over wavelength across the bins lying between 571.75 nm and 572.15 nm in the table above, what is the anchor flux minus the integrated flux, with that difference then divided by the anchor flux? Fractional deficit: 0.58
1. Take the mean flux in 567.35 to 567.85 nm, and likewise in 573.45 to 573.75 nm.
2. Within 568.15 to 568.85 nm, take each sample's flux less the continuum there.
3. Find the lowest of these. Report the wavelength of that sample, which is 568.80 nm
